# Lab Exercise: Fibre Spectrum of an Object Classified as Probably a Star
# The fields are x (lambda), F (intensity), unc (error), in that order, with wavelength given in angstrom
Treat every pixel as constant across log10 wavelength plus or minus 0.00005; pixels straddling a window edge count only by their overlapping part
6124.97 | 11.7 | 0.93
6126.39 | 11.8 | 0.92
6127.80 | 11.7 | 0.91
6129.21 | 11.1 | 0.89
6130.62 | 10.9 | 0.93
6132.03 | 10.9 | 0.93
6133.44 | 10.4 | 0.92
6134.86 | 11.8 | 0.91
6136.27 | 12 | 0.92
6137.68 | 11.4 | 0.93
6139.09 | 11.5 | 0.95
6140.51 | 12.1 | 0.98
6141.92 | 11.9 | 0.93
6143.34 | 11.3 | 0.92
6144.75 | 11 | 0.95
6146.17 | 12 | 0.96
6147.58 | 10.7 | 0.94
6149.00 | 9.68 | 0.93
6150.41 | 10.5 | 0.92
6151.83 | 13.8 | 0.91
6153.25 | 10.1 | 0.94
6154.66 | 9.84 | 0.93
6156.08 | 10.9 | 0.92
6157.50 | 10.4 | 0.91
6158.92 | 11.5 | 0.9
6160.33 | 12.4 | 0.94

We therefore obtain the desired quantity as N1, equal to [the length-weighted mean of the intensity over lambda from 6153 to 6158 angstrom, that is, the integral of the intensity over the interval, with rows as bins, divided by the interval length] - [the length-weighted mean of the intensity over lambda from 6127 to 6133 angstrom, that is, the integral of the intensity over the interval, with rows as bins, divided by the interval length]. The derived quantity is -0.8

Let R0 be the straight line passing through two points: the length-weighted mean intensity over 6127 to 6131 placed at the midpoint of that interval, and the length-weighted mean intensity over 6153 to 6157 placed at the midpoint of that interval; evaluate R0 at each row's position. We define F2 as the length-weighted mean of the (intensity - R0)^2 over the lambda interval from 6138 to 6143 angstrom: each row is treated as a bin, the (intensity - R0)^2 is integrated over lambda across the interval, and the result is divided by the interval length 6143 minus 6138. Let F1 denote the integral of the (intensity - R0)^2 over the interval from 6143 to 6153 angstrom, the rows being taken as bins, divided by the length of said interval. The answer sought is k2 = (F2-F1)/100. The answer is -0.011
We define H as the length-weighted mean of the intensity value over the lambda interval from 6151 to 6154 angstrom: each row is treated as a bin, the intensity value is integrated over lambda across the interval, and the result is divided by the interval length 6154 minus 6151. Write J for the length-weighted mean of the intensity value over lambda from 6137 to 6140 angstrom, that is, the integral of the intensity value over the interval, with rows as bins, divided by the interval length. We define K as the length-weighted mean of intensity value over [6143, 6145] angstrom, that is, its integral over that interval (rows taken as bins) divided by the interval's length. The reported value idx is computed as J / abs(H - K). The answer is 17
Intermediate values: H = 11.9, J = 11.5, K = 11.2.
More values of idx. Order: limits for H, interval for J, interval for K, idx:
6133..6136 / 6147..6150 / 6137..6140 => 49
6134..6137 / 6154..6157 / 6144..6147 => 31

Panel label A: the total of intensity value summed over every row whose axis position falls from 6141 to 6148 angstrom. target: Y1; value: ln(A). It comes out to 4.0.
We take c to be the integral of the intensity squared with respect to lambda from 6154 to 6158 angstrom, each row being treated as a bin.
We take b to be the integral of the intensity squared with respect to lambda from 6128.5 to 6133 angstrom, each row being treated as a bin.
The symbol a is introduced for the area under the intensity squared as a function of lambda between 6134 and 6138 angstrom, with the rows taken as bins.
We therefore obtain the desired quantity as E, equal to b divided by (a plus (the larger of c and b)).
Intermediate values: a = 549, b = 539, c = 432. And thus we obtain 0.495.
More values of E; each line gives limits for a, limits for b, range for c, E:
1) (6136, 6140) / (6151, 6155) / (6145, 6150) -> 0.469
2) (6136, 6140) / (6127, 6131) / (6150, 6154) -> 0.471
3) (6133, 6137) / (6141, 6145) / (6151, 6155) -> 0.500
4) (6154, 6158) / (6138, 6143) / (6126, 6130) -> 0.616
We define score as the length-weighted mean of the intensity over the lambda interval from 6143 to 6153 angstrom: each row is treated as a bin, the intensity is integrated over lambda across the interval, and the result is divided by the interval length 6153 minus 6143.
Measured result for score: 11.2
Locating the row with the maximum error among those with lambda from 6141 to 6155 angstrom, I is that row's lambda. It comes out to 6146.17 angstrom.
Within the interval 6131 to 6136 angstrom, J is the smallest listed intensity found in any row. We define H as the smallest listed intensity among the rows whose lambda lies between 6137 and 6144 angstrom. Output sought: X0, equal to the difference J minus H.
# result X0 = -0.9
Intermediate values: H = 11.3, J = 10.4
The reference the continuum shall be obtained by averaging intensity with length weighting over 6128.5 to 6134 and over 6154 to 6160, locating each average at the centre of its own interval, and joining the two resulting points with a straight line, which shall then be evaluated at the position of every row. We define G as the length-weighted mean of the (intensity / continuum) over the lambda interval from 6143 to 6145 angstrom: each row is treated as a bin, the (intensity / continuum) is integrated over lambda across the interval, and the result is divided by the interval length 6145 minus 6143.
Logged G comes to 1.034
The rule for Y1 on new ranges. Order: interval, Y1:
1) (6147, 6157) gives 4.3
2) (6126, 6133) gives 4.0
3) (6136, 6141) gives 3.9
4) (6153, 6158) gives 3.7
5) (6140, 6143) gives 3.2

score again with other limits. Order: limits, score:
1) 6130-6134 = 10.8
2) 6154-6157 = 10.4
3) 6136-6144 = 11.7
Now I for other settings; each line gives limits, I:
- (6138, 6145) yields 6140.51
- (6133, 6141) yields 6140.51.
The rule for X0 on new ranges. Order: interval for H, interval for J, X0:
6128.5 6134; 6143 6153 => -0.7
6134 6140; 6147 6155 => -1.7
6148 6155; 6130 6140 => 0.7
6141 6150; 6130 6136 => 0.7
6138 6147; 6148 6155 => -1.3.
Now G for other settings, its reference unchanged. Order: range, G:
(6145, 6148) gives 1.051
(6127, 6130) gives 1.051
